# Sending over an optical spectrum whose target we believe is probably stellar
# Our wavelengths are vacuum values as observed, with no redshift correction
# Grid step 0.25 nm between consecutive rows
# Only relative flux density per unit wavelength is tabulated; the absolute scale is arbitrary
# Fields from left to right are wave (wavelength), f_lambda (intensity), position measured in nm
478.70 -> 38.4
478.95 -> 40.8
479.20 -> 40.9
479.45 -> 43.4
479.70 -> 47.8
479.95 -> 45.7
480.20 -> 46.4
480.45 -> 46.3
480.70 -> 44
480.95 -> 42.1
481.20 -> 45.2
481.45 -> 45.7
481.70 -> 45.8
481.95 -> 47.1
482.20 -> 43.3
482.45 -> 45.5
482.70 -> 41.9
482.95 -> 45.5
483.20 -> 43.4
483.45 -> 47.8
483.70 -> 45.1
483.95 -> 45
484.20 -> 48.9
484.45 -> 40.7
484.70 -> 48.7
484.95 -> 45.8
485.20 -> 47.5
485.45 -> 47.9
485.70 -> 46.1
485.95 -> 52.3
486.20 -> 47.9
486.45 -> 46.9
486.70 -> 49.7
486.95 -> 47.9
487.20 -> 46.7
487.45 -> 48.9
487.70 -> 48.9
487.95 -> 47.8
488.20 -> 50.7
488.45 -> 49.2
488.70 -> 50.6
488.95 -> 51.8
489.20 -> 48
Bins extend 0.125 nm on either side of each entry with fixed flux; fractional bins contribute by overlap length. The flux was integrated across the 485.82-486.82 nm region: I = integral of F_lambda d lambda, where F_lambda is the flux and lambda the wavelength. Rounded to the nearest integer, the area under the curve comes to 49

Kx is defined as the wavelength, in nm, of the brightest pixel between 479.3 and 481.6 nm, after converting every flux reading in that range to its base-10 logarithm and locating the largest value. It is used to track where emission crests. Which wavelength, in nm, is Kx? 479.70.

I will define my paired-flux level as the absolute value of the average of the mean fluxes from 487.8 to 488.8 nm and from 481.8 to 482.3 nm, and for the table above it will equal 47.4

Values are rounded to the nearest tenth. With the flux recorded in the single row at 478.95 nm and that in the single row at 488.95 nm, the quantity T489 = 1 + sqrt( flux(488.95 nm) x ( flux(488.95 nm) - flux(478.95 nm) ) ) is 24.9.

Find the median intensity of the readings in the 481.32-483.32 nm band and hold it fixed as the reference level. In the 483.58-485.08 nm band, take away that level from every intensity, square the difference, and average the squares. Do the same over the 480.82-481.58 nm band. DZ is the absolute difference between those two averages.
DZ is 3.7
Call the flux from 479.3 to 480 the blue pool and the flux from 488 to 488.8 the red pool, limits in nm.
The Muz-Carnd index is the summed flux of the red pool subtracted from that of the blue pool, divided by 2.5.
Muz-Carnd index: -5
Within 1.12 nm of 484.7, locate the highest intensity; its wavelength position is 484.20 nm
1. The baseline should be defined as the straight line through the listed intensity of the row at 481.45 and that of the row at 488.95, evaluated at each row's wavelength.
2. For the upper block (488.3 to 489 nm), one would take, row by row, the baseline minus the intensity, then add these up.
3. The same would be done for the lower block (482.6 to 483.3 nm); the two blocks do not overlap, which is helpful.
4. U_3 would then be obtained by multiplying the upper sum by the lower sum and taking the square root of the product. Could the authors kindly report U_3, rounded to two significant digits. 5.6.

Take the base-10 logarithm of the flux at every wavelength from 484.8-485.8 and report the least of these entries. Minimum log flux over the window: 1.66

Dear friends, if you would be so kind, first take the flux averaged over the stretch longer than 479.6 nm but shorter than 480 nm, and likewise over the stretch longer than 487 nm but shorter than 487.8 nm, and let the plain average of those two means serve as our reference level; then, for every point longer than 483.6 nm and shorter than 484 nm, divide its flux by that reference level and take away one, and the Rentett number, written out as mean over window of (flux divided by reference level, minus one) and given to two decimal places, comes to -0.05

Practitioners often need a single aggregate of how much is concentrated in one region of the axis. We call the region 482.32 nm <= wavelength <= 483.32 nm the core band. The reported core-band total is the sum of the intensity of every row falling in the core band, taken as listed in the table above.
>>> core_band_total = 176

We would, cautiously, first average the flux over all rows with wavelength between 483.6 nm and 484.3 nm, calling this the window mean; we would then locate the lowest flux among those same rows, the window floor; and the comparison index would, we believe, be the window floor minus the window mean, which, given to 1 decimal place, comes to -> -1.3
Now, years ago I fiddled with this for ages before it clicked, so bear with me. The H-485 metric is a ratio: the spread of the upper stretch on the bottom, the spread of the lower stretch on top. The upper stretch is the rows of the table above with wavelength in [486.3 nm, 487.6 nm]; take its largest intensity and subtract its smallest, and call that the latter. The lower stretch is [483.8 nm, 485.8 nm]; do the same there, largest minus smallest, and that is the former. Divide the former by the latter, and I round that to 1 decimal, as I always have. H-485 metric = 2.7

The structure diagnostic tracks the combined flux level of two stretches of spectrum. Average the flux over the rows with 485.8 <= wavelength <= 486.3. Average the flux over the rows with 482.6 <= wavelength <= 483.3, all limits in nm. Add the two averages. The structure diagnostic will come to 93.7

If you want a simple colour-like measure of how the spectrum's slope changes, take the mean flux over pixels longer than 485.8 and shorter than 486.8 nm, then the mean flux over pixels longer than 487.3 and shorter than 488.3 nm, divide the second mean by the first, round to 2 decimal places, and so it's 1.00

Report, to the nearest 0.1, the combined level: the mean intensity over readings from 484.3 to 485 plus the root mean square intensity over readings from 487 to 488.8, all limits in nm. 94.1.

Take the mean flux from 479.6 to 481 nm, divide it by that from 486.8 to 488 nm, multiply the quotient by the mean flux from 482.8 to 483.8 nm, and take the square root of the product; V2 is 6.55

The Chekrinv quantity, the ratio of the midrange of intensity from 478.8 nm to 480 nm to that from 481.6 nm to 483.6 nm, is 0.99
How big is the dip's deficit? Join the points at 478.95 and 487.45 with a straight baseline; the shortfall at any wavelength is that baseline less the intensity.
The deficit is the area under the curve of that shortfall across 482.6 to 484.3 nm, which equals -0.5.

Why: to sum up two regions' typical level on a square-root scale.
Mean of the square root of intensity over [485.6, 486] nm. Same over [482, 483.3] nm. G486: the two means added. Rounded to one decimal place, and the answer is 13.6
